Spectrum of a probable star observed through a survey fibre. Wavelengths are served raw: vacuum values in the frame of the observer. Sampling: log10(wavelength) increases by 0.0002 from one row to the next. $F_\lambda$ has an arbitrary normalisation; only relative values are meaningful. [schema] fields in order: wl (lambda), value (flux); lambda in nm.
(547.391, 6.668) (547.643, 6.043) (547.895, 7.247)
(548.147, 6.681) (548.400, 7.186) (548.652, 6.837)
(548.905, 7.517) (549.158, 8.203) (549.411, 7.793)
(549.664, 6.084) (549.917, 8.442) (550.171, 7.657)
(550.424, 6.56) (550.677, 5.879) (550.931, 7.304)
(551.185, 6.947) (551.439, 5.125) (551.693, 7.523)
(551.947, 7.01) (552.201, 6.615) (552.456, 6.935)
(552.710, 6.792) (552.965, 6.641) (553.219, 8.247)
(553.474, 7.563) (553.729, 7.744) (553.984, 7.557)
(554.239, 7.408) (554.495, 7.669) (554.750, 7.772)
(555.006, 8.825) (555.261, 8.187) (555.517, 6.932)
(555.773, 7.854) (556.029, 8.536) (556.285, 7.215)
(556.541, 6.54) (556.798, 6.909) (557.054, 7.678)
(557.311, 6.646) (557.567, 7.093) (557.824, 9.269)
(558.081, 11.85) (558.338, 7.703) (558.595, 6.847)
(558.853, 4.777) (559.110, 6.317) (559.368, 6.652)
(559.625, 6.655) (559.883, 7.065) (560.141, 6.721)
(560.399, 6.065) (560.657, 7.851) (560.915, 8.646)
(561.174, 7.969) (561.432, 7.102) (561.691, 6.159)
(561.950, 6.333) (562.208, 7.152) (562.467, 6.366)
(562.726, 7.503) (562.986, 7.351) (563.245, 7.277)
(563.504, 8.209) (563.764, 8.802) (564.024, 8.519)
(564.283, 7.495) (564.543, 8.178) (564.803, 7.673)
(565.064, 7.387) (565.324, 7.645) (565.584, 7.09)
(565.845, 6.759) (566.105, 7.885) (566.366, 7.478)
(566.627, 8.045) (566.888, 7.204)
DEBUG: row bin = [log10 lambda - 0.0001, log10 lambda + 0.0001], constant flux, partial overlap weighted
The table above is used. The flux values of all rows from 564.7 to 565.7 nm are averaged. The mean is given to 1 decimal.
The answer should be 7.4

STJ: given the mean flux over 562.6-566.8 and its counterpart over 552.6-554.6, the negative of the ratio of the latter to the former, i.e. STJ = -0.97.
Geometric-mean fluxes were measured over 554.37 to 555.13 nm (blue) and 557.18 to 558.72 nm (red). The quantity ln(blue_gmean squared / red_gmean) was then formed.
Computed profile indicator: 2.09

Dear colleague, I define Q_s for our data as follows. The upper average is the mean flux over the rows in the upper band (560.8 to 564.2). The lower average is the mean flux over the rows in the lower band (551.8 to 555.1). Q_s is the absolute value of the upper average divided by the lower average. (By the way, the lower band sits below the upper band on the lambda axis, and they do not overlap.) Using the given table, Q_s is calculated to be 1.01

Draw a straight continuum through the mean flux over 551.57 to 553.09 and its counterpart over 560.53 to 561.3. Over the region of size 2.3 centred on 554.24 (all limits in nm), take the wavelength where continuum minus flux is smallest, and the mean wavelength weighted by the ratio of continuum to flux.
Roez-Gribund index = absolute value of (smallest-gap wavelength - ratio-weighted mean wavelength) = 0.77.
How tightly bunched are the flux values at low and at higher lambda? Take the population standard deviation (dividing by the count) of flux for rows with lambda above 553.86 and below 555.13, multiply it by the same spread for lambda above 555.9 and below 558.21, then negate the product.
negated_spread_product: -0.81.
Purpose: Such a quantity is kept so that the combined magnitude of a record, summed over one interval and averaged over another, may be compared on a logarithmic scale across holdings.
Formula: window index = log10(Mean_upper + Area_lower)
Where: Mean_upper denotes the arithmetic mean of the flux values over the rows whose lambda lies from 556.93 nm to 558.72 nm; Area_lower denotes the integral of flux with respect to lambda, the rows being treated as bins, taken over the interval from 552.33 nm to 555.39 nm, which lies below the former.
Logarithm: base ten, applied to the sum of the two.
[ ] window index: 1.50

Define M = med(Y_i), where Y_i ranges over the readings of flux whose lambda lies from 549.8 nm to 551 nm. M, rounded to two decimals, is 7.30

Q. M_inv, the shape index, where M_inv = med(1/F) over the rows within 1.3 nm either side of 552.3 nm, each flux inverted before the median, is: 0.144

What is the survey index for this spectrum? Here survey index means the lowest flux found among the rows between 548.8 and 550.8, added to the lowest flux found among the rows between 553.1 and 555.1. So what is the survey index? 13.3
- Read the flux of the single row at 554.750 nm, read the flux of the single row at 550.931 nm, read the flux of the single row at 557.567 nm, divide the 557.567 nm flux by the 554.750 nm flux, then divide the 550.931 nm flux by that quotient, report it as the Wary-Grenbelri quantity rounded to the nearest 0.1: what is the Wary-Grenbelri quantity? 8.0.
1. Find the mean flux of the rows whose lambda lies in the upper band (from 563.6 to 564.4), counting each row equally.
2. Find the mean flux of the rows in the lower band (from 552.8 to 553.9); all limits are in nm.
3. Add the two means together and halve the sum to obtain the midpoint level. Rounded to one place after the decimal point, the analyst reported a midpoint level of 7.9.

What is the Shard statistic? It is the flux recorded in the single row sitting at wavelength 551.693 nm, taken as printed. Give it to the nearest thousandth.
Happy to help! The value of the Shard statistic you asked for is 7.523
